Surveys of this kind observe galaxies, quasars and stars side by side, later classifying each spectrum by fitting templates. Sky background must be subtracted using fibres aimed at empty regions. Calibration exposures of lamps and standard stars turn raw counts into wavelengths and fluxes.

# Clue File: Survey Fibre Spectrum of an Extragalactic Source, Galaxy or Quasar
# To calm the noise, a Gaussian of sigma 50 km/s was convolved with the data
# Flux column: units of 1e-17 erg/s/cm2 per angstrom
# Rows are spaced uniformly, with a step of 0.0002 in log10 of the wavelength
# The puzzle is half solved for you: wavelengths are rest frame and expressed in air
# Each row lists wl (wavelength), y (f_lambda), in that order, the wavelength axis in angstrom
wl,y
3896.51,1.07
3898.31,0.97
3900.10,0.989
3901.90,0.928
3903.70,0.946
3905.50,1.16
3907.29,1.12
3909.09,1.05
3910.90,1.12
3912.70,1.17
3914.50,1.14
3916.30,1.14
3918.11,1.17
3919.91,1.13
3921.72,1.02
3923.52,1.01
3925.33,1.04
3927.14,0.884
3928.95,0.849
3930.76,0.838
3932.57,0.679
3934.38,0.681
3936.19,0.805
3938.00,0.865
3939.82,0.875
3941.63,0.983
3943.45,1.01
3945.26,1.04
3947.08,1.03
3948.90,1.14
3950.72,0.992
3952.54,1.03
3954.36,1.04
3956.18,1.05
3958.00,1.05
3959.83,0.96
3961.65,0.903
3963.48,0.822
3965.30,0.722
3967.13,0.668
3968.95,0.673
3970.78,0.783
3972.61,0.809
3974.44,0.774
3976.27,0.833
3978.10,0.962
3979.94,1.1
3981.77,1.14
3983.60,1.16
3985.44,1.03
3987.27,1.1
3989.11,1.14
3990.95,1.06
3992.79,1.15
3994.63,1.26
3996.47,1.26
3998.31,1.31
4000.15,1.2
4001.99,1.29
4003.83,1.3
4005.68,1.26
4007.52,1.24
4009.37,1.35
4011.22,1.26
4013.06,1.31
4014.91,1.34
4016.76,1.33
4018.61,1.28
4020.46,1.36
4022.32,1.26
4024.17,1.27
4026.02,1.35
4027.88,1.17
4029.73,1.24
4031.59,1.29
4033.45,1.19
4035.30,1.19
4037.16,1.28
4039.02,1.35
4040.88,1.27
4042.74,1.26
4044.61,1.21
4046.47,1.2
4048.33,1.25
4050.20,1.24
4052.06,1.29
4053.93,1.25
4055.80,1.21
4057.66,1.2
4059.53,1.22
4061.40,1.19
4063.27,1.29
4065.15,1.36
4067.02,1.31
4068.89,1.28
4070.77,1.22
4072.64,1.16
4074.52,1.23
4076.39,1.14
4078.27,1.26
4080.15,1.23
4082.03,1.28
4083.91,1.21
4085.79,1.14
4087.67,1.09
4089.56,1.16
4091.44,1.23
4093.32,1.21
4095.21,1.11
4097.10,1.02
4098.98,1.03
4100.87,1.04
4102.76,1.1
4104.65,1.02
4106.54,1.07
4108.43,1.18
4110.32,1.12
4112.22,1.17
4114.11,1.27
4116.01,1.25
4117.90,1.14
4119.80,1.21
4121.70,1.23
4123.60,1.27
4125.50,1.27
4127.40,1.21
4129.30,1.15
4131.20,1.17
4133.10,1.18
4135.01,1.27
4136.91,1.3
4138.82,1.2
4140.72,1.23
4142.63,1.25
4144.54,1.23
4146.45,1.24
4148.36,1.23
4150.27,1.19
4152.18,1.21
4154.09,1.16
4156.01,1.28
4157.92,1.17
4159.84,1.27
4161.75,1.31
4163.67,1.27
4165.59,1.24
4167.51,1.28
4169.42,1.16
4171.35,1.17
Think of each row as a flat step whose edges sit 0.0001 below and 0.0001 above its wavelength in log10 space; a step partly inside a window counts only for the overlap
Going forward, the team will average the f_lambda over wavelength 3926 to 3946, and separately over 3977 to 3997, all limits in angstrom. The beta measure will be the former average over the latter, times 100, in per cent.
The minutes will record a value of 77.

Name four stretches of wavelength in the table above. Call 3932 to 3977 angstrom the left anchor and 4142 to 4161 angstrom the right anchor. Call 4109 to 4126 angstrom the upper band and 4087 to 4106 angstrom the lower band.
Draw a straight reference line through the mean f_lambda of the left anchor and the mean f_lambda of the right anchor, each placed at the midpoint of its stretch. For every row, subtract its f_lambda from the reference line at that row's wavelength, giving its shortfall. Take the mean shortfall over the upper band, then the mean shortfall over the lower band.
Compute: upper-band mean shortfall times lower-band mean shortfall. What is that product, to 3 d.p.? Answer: -0.001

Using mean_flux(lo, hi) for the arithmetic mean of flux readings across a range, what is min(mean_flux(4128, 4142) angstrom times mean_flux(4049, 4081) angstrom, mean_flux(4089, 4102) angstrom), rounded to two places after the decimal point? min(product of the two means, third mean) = 1.11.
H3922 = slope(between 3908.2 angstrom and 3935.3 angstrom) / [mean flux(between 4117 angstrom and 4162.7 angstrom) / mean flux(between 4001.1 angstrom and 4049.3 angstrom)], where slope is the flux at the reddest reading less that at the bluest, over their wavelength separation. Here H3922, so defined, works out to -0.015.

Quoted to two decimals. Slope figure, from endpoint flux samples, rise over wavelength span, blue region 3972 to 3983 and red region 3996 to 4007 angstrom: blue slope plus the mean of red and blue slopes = 0.05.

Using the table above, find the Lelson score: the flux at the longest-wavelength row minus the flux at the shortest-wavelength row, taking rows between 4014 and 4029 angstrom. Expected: -0.17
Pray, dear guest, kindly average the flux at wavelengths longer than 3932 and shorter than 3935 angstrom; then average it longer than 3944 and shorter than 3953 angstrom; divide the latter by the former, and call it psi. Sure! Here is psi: 1.54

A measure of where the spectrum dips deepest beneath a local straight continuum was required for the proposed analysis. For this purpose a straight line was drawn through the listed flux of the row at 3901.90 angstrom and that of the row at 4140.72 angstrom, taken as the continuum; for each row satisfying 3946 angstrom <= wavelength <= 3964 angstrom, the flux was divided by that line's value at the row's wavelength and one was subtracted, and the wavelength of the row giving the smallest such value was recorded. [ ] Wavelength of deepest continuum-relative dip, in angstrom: 3963.48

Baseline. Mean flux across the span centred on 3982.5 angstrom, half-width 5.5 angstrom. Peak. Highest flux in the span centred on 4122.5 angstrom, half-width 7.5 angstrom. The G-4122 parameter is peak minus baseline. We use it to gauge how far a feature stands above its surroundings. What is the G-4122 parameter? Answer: 0.19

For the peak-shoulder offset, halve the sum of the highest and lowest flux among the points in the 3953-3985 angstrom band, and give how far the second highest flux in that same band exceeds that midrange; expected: 0.23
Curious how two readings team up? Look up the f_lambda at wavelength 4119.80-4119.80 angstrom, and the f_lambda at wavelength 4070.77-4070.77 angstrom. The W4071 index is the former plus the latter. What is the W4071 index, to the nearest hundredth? 2.43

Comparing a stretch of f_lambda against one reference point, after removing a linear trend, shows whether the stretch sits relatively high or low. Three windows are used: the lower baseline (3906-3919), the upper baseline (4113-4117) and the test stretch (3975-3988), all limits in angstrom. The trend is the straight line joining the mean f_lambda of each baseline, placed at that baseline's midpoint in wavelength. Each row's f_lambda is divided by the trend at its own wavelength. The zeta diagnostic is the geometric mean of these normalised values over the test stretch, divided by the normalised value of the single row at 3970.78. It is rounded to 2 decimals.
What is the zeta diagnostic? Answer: 1.32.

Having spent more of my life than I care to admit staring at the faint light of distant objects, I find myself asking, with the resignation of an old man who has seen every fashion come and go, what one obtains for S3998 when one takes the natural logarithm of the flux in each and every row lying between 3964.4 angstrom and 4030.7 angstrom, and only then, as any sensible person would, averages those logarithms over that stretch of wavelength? 0.10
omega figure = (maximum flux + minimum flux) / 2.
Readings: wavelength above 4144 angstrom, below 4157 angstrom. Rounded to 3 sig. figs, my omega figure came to 1.22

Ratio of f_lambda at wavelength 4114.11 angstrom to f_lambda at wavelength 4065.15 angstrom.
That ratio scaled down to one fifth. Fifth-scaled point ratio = 0.19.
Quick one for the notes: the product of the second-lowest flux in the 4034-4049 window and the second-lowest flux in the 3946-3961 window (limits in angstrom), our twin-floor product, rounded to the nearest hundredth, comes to 1.19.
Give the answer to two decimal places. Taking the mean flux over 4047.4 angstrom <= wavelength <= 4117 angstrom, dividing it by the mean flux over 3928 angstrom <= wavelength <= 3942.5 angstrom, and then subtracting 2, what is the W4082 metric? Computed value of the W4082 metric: -0.55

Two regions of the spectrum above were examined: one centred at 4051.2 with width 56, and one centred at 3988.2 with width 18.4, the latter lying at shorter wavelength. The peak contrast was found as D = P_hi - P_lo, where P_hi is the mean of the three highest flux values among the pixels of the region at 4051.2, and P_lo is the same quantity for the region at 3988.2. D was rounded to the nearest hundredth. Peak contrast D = 0.13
